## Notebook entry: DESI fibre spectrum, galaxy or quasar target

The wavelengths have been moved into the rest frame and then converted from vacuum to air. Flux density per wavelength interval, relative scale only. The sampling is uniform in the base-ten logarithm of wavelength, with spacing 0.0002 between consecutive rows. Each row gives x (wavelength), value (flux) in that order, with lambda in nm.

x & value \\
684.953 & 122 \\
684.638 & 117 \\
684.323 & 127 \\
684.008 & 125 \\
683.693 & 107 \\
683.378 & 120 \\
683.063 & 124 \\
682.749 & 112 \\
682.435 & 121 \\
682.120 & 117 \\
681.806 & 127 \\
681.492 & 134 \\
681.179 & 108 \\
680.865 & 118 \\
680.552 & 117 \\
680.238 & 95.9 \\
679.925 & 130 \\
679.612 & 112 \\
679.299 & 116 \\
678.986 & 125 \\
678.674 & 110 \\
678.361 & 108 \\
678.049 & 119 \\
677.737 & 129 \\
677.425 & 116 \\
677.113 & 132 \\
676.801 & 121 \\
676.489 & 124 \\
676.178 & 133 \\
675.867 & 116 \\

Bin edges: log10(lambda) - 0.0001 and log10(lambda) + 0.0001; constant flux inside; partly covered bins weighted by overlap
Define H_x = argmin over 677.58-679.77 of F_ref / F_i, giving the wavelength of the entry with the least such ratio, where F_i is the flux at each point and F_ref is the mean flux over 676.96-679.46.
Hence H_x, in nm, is 677.737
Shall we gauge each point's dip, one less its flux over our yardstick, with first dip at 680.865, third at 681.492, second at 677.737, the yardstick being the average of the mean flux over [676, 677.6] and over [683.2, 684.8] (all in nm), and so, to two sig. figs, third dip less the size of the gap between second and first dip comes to -0.19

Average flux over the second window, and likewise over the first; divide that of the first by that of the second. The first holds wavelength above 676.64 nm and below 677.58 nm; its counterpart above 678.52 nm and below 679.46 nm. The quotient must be 1.05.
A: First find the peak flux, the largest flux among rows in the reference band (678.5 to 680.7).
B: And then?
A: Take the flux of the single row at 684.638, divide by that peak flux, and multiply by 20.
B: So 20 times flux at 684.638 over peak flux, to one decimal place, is 18.0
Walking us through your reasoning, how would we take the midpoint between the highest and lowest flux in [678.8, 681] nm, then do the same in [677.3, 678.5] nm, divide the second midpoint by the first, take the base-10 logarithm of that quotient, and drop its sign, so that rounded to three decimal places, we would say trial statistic 0.021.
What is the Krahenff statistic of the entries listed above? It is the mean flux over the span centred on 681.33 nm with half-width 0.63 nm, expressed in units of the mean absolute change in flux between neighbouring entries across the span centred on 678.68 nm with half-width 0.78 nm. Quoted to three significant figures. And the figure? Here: 13.2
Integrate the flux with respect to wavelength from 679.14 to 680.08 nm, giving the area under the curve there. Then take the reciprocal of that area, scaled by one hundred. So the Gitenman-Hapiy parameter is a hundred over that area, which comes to 0.892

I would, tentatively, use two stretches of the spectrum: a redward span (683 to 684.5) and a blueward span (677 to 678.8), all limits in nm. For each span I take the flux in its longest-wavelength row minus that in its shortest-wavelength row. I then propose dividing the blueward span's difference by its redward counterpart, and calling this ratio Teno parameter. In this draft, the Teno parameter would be -7.3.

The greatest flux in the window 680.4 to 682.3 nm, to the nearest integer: 134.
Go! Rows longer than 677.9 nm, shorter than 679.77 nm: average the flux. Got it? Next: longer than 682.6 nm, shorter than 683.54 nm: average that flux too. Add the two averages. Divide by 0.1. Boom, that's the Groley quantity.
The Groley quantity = 2337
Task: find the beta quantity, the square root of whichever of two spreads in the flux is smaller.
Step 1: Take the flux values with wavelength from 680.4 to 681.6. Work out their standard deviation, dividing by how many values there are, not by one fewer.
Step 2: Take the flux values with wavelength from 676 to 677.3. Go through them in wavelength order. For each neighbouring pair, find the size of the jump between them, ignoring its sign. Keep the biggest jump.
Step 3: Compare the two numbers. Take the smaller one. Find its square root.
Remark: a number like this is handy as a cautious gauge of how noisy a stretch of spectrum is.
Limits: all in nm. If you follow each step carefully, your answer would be 3.06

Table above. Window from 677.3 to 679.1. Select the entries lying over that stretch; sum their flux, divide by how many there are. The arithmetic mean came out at 118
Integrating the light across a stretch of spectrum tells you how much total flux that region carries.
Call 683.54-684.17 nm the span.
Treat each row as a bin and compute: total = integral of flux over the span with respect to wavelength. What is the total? 73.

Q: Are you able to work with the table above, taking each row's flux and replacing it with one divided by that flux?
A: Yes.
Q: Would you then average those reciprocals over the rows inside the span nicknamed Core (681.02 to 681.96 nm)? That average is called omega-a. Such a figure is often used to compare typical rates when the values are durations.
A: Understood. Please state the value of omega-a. 0.0082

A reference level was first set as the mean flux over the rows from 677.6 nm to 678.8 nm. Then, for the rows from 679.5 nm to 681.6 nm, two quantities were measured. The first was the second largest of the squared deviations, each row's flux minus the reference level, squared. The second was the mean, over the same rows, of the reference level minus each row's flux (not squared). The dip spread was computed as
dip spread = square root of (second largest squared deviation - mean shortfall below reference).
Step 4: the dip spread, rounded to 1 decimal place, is 17.5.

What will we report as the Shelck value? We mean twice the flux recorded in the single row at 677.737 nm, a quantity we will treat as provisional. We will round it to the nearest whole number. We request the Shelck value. 258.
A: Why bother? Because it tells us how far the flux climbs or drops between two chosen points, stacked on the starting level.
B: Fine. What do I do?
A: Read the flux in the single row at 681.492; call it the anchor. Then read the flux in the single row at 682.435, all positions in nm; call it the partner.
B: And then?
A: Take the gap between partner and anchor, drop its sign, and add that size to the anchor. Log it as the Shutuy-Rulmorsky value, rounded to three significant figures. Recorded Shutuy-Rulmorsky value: 147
